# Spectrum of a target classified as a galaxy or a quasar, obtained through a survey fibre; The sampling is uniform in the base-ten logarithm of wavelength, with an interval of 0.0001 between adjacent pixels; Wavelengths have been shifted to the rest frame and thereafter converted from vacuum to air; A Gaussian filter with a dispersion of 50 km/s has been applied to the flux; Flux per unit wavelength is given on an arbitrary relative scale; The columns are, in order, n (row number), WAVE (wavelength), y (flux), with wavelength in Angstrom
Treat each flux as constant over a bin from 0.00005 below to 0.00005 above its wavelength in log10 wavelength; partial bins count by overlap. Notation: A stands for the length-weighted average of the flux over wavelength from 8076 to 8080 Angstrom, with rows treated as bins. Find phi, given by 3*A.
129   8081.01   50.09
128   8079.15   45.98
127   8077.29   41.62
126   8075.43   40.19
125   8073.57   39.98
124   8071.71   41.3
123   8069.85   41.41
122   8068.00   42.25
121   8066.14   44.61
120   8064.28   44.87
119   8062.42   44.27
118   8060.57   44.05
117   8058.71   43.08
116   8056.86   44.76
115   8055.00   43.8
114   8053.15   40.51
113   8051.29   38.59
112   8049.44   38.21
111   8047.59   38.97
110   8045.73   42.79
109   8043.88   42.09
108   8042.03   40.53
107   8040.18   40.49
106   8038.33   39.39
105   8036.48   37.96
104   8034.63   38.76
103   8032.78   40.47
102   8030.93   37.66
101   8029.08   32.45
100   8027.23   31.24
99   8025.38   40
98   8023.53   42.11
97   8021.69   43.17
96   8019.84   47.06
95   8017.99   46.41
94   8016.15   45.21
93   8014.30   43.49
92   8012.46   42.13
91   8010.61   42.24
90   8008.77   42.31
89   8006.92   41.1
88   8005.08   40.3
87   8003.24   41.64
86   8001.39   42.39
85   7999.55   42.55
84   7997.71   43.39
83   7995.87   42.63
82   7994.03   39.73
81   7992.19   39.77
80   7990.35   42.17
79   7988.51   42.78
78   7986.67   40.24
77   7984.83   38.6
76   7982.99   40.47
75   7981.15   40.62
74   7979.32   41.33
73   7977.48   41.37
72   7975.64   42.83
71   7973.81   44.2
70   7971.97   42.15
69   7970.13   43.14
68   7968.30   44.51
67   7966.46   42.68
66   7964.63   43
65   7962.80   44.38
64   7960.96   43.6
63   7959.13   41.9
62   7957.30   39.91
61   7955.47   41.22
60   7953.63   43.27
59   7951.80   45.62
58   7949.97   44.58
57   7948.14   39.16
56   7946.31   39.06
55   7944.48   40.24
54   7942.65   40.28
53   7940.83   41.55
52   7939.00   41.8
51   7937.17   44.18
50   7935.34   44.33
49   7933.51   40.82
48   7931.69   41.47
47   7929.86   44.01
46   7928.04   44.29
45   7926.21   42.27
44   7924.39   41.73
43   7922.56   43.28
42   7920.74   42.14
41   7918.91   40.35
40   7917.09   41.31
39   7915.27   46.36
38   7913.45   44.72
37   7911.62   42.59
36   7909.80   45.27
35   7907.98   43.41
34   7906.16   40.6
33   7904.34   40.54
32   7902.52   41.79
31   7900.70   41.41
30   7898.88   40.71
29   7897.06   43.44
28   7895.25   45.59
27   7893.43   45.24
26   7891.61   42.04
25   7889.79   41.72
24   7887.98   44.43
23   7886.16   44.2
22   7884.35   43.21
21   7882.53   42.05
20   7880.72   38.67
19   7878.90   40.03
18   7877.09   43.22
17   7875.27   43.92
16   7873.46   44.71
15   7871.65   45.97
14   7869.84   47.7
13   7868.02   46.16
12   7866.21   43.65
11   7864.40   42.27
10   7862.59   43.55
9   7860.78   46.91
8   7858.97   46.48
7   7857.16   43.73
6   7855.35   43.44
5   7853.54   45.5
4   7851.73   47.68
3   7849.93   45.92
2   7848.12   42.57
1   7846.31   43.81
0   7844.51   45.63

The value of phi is 130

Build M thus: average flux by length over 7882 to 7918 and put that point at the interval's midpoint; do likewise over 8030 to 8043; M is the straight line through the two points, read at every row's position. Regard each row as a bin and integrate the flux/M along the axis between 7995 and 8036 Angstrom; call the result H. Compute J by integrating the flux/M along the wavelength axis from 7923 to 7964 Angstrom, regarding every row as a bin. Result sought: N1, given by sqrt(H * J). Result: 41.9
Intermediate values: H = 42.4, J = 41.4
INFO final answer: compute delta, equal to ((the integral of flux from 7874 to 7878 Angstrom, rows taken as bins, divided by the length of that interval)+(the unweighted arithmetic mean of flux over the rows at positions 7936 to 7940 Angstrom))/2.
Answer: 43.3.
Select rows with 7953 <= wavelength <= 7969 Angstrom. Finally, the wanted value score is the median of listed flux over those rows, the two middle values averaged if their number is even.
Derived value 43.0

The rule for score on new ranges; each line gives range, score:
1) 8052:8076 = 43.1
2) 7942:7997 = 42.0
